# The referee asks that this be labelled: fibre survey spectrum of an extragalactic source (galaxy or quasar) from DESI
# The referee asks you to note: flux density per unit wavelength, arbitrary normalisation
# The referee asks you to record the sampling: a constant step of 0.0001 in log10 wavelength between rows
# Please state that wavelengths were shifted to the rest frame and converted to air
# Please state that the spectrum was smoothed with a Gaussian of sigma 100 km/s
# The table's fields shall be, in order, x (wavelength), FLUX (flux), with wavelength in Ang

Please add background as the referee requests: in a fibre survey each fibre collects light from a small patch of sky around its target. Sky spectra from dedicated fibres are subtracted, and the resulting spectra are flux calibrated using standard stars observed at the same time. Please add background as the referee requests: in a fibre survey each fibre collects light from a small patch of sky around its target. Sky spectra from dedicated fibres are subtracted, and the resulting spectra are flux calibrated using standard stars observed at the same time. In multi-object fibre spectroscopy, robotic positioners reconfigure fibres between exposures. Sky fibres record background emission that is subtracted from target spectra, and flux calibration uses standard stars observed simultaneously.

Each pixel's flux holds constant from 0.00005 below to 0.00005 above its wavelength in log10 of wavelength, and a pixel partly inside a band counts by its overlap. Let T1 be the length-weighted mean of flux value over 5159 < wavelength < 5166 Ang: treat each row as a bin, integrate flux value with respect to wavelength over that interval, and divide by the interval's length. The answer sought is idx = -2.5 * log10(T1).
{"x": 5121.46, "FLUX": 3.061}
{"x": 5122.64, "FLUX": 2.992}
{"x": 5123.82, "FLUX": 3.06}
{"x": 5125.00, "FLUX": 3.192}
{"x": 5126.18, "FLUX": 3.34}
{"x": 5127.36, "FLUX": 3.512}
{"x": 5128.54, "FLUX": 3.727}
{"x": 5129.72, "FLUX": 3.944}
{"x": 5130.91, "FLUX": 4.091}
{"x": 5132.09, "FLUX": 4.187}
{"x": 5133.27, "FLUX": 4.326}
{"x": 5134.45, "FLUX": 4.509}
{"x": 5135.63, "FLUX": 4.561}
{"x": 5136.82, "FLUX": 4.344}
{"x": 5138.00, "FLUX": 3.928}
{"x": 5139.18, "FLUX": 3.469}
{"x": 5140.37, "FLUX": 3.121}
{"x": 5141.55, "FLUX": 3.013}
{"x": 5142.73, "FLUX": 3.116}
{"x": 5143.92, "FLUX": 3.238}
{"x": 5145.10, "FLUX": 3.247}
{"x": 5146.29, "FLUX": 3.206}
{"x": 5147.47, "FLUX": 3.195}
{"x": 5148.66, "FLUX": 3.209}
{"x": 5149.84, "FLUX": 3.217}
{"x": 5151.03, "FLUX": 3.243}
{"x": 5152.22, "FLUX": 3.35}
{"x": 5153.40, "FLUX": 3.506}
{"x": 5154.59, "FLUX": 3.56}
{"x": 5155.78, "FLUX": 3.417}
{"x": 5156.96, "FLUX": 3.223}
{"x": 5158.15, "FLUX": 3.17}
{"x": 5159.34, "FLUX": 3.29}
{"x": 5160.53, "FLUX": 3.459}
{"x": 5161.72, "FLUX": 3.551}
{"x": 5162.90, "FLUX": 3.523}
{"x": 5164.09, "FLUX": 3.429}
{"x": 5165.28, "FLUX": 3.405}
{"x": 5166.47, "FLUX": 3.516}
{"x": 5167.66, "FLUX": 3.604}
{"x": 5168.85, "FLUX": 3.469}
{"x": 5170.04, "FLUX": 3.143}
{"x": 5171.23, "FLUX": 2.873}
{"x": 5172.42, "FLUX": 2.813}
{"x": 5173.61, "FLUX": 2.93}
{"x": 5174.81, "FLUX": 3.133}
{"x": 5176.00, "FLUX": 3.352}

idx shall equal -1.34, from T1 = 3.45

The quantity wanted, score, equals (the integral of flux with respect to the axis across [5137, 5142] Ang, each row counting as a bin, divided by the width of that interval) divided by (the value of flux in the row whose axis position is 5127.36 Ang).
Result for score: 0.99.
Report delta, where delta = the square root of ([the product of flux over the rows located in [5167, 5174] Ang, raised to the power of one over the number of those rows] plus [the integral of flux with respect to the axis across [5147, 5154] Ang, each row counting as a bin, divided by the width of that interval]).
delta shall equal 2.53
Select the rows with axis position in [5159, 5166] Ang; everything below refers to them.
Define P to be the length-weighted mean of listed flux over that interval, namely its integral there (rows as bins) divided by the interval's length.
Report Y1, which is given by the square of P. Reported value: 11.9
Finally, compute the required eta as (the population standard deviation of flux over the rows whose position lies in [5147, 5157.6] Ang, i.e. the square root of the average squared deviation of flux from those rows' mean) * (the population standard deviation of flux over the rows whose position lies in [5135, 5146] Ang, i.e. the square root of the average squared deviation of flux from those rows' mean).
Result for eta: 0.072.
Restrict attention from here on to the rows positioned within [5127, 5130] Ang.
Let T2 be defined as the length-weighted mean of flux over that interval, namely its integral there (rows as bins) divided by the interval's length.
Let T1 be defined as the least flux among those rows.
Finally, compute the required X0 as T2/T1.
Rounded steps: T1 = 3.512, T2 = 3.72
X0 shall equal 1.06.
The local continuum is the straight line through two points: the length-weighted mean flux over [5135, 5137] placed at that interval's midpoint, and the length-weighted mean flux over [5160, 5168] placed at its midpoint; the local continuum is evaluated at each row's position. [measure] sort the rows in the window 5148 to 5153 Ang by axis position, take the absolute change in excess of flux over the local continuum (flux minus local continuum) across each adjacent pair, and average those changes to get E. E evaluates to 0.09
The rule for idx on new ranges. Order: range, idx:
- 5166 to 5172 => -1.30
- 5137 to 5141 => -1.39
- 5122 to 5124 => -1.20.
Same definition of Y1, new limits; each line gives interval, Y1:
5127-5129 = 13.1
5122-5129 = 10.9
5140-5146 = 9.9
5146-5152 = 10.4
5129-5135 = 17.6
